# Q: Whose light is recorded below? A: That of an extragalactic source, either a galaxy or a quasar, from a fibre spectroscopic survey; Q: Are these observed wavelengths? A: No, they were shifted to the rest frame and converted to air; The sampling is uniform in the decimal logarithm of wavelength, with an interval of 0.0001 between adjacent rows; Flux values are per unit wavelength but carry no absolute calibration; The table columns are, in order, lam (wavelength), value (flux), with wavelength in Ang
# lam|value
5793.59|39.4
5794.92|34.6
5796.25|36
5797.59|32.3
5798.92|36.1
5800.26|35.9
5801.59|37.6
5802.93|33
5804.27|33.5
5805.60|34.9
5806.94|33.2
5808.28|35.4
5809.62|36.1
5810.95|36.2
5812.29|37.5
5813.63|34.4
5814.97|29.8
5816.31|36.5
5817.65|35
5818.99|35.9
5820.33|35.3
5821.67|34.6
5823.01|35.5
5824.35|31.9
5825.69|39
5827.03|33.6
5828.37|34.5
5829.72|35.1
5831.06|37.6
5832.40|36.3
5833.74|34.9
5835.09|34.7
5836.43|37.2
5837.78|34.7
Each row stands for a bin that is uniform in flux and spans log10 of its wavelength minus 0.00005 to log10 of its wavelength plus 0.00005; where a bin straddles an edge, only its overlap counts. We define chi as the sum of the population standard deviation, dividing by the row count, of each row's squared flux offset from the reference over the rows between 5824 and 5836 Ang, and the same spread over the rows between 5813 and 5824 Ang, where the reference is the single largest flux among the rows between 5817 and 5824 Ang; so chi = 17.0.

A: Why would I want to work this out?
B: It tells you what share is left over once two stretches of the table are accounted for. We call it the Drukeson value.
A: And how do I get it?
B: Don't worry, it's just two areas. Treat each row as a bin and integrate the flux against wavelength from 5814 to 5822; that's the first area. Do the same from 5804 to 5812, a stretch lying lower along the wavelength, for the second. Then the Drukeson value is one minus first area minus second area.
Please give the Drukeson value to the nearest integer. -556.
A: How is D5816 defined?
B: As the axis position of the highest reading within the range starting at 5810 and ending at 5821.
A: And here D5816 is 5812.29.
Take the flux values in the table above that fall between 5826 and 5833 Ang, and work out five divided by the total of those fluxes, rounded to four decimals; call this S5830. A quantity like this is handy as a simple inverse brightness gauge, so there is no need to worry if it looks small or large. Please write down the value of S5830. 0.0282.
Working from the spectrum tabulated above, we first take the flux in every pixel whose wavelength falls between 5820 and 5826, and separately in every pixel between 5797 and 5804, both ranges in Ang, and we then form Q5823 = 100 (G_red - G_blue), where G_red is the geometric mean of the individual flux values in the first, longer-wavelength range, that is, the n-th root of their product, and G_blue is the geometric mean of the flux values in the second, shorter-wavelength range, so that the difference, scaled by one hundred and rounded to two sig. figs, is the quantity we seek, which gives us 27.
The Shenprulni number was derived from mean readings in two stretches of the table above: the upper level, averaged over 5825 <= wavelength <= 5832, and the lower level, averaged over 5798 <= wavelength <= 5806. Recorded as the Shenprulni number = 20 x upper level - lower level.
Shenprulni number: 684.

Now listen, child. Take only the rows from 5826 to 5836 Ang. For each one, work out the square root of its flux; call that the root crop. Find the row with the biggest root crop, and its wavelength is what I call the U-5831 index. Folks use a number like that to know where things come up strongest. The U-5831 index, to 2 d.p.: 5831.06 Ang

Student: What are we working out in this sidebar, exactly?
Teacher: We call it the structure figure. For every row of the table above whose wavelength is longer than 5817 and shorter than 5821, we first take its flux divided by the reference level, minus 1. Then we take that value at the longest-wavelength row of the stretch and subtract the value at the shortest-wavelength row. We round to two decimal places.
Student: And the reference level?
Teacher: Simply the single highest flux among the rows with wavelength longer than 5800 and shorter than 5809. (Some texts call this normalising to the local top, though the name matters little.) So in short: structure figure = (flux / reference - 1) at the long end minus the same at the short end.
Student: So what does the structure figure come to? 0.01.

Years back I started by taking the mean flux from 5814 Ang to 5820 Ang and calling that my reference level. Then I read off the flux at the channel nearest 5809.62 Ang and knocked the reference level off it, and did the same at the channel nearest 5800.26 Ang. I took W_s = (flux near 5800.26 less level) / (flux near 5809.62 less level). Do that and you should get 0.9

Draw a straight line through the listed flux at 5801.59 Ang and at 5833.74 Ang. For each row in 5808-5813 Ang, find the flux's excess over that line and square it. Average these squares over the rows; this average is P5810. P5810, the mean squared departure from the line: 1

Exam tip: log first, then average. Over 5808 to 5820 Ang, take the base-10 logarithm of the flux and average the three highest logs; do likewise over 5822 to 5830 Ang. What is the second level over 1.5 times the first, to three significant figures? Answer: 0.665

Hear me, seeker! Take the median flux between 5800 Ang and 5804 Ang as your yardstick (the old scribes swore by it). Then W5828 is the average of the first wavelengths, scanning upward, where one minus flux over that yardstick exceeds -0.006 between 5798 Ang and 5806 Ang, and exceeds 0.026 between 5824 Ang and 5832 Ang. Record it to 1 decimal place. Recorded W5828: 5811.6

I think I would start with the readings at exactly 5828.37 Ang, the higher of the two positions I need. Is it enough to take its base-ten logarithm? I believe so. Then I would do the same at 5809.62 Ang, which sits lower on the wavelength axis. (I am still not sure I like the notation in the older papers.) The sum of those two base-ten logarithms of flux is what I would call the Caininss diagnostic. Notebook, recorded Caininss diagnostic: 3.10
